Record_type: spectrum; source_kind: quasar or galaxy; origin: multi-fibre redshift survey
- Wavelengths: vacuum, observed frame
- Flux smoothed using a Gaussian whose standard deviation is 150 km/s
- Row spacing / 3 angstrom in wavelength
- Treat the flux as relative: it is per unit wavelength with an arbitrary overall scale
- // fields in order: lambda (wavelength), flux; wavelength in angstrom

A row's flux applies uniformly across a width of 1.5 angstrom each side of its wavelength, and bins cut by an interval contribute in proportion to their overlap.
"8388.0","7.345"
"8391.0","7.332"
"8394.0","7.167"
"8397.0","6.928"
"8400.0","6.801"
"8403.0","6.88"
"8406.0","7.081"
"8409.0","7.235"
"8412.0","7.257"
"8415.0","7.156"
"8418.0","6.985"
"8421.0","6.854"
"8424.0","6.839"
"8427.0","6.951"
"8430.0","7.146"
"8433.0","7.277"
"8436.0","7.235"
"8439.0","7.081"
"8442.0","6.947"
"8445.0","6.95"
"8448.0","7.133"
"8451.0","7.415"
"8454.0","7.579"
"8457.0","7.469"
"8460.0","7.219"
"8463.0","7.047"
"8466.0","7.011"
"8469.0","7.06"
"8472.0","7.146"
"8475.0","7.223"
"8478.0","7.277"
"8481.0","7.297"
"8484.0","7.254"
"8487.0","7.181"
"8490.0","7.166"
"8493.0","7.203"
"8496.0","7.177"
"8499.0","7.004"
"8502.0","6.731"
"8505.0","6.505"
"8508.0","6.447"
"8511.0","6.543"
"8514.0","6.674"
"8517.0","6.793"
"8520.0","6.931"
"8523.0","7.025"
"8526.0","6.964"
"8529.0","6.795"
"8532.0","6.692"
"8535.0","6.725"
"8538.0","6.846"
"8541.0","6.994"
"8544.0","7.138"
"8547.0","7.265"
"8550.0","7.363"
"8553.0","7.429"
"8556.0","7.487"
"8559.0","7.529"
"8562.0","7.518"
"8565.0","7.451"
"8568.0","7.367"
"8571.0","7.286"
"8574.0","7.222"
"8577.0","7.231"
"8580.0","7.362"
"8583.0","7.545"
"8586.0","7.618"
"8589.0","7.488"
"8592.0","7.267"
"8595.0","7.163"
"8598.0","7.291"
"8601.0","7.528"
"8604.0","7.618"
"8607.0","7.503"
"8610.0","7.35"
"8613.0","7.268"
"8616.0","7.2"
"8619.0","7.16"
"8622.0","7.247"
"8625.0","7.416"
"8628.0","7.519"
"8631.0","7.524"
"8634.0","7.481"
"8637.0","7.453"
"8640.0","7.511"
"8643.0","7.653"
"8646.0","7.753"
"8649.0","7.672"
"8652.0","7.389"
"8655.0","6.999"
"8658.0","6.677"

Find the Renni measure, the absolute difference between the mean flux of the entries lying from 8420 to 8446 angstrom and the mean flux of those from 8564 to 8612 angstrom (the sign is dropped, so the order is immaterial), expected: 0.36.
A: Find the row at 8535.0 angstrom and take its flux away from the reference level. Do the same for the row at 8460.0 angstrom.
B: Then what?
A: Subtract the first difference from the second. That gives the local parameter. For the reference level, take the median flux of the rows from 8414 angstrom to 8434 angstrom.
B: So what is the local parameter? -0.5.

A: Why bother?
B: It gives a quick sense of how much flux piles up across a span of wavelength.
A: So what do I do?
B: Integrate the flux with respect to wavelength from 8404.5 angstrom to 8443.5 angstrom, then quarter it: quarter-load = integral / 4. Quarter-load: 69.0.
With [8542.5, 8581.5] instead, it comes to 71.7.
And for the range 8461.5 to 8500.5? 69.8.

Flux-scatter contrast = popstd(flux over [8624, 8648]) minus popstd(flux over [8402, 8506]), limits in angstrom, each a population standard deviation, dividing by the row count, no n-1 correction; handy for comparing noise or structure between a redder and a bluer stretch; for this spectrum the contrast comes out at -0.10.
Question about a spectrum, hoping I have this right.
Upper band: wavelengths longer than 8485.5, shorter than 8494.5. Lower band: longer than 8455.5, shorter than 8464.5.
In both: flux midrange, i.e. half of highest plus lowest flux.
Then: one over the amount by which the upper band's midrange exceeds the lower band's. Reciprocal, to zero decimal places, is -14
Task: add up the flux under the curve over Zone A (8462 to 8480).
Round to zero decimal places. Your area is 128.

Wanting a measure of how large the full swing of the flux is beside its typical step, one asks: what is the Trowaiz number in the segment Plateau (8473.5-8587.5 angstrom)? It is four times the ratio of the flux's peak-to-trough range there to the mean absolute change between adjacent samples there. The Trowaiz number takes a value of 50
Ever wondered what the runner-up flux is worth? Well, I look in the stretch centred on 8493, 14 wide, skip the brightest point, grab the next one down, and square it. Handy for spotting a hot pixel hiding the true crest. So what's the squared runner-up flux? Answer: 52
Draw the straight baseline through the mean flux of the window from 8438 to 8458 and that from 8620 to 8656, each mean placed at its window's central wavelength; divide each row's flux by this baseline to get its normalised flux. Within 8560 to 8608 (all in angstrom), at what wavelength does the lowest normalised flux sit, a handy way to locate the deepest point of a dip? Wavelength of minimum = 8595.0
